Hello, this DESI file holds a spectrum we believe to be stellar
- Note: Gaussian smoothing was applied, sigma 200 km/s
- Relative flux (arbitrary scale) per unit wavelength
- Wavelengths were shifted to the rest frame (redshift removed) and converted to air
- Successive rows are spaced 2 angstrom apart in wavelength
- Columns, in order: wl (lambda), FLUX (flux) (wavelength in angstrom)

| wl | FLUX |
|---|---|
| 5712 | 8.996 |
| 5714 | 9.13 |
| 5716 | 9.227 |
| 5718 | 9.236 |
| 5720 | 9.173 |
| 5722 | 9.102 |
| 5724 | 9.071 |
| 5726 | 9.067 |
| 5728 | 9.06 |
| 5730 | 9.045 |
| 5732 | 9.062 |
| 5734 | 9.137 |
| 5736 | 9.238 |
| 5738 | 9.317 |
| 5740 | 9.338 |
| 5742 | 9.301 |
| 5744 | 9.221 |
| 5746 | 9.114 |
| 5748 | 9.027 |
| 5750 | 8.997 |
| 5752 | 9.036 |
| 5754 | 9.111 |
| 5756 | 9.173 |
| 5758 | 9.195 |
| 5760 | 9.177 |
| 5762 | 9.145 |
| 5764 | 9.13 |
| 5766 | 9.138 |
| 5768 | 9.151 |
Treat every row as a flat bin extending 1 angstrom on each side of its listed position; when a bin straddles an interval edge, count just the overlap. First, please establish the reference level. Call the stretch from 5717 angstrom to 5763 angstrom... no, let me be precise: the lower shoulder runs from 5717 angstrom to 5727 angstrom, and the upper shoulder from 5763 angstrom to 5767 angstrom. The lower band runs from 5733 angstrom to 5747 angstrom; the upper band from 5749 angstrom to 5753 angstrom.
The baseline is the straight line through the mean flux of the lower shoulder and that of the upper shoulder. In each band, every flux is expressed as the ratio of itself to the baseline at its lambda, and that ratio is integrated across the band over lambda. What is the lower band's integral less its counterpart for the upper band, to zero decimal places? 10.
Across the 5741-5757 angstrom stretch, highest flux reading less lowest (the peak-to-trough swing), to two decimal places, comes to 0.30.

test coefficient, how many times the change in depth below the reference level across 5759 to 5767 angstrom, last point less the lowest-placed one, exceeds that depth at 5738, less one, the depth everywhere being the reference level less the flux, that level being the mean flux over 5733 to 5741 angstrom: -2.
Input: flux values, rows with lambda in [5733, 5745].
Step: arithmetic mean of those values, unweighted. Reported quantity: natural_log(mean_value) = 2.23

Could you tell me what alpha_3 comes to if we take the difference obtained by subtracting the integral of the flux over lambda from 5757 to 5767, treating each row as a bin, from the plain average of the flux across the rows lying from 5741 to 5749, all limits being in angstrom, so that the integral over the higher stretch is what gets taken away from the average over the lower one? -82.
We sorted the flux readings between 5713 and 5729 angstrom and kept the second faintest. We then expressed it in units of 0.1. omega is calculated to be 90.7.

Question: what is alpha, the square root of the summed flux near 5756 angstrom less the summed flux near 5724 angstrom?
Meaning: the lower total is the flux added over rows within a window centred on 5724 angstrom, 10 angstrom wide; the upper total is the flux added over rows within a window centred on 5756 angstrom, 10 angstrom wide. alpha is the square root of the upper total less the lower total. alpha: 0.5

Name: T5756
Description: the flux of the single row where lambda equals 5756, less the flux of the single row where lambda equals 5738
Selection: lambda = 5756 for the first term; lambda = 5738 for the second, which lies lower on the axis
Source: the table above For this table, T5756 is -0.14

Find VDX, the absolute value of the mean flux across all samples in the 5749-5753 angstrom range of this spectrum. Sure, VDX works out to 9.02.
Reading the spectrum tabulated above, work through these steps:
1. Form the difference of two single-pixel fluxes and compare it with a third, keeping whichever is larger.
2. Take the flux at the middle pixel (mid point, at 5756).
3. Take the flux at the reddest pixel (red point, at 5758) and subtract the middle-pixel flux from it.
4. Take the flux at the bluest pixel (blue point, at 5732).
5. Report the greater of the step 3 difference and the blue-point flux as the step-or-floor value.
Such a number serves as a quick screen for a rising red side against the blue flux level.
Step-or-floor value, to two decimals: 9.06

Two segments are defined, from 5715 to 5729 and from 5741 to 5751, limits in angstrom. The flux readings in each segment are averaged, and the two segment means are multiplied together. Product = 83.4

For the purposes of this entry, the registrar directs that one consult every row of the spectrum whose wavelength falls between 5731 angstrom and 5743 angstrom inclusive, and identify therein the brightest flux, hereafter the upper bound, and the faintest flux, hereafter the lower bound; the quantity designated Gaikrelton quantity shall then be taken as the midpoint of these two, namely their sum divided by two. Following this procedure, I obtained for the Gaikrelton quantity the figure 9.20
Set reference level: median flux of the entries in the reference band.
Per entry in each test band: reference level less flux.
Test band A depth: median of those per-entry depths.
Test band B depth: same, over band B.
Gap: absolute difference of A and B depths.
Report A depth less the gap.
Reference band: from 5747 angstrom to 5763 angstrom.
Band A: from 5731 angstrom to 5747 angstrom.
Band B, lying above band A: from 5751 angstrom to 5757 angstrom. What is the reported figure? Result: -0.22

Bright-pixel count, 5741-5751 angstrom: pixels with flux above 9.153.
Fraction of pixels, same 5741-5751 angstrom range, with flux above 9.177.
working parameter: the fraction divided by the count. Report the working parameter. 0.20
